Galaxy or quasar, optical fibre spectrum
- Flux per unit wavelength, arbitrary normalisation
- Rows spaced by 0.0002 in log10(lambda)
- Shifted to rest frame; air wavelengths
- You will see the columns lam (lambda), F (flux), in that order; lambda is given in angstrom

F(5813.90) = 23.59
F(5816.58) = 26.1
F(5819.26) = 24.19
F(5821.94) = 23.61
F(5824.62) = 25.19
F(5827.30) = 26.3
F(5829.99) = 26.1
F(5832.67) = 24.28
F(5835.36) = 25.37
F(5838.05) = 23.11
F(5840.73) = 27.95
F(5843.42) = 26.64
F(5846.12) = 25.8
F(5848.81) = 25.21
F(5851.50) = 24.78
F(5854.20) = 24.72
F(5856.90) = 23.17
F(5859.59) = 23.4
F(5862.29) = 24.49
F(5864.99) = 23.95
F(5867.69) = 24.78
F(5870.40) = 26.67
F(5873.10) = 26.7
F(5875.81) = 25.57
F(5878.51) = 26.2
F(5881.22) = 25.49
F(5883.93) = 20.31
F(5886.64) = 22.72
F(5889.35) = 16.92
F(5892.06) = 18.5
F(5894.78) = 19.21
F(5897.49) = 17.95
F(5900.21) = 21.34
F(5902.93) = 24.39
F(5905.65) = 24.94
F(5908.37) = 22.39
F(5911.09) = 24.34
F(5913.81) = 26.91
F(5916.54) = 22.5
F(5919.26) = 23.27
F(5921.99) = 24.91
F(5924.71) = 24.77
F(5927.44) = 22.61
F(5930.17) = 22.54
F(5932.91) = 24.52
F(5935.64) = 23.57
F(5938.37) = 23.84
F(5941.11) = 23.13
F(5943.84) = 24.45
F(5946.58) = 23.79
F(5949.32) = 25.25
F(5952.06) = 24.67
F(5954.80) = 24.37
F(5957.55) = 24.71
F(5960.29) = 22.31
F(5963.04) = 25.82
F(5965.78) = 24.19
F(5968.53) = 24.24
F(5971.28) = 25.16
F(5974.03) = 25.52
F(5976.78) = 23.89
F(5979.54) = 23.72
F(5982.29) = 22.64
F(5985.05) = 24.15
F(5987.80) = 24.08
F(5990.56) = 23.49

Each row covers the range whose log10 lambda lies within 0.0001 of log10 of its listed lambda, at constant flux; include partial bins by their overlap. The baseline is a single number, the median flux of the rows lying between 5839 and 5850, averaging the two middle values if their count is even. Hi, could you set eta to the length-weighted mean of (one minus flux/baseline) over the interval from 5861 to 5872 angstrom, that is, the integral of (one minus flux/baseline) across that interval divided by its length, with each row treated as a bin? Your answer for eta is 0.046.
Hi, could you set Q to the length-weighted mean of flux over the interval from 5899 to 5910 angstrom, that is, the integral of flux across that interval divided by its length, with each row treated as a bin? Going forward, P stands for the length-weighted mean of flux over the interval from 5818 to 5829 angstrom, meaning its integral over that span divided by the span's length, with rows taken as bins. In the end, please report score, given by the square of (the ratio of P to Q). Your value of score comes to 1.14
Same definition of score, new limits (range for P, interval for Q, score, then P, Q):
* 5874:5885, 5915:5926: 1.06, 24.6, 23.91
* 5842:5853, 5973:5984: 1.15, 25.6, 23.89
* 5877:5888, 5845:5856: 0.90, 23.7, 25.03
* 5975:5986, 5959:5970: 0.96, 23.6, 24.16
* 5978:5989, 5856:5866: 0.99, 23.6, 23.79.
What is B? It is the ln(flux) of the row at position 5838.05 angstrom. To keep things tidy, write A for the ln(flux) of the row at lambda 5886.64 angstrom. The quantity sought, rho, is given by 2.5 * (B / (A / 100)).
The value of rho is 251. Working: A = 3.12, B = 3.14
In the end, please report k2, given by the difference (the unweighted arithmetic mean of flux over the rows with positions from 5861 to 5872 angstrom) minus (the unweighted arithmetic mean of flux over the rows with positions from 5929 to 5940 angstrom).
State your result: 1.4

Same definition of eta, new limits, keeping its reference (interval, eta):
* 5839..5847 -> -0.017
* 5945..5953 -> 0.063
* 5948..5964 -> 0.066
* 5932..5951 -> 0.082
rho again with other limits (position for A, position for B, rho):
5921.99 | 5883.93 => 234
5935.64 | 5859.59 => 249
